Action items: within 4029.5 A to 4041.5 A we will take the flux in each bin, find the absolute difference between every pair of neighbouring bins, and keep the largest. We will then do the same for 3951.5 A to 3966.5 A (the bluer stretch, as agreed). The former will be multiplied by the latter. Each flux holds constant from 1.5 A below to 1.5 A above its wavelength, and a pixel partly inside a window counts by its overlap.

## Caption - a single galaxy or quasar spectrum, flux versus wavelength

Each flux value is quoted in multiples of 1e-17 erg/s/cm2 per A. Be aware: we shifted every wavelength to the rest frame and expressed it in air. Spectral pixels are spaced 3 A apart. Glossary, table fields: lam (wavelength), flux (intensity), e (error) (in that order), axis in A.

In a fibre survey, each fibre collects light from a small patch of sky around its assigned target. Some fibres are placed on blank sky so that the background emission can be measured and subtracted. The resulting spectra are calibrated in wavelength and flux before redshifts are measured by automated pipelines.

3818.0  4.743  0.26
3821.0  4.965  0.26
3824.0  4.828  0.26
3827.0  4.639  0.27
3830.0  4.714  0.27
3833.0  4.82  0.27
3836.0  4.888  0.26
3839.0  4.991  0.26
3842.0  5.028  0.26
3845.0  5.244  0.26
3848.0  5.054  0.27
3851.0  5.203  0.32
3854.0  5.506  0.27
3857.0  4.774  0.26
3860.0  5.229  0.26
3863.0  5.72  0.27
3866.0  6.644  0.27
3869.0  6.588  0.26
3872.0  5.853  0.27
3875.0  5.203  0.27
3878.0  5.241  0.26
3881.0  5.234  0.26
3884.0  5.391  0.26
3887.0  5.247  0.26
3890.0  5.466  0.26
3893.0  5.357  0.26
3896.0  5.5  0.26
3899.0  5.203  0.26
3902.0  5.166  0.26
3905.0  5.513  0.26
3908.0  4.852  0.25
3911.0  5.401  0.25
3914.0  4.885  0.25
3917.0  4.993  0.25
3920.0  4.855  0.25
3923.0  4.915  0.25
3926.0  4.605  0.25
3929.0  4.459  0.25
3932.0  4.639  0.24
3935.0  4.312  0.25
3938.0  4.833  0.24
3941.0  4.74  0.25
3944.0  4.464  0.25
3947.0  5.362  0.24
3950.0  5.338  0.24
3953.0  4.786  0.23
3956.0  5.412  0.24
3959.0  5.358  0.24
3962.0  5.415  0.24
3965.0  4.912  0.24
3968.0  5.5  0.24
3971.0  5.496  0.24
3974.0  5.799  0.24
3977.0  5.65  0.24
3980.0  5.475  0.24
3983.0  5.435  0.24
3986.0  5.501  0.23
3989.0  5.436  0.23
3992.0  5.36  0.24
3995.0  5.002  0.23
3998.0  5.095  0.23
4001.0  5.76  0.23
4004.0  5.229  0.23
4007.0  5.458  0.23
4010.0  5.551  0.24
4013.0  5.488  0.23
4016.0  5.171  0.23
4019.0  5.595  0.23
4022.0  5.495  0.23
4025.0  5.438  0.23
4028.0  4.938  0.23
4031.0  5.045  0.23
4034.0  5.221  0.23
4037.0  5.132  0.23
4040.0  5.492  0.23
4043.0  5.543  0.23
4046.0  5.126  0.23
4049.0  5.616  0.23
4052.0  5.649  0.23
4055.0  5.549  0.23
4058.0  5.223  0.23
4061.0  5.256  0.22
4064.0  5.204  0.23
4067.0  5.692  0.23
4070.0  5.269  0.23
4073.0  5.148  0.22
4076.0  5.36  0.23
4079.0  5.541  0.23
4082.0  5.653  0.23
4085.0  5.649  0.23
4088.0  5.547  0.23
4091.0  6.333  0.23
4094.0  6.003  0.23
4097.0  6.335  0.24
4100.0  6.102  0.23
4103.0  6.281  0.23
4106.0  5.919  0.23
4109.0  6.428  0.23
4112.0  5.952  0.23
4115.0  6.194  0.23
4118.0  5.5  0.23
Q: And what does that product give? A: 0.23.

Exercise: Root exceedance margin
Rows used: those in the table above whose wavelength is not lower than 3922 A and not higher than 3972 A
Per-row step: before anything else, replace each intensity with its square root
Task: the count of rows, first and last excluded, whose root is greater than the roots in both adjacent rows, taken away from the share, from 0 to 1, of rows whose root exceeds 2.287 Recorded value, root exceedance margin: -5.6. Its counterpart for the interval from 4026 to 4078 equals -4.5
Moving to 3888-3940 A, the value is -5.7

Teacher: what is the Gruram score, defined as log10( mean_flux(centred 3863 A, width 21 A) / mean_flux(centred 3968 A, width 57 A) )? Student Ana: 0.037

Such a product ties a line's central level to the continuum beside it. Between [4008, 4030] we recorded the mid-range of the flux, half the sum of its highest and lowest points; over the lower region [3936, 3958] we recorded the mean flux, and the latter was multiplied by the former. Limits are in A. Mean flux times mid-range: 26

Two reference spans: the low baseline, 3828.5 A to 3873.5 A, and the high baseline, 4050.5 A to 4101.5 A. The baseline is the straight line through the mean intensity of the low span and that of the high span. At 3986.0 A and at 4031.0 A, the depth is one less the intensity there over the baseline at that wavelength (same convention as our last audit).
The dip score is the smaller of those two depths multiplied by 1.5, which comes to 0.00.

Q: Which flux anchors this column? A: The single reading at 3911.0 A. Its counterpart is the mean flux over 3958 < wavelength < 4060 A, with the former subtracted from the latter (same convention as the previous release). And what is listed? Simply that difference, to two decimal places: -0.01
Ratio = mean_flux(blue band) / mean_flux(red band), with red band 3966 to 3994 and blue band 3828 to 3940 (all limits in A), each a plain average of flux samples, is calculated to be 0.94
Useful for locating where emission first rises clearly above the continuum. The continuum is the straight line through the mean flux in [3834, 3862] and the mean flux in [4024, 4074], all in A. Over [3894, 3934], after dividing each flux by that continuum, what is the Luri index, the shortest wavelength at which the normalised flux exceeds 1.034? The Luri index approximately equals 3896.0 A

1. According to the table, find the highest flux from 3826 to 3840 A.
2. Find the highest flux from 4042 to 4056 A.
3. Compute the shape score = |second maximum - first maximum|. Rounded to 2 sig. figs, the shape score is 0.66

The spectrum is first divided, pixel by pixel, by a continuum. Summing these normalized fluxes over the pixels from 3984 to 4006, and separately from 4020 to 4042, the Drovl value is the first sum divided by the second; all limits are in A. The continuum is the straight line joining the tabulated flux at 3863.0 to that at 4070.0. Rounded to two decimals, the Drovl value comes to 1.00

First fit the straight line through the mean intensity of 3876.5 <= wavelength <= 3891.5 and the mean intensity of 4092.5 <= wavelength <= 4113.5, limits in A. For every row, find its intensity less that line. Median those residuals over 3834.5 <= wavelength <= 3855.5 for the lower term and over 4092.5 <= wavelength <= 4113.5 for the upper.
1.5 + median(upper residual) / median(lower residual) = 1.8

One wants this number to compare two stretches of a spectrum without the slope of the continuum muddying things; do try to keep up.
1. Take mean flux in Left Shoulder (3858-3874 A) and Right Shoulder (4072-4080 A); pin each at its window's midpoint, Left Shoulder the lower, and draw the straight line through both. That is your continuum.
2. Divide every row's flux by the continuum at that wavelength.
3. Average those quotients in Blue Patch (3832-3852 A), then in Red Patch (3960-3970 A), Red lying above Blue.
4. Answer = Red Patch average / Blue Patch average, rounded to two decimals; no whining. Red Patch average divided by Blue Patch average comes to 1.12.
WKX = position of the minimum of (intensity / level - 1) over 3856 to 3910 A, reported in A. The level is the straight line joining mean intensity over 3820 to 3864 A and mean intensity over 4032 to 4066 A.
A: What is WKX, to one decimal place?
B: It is 3857.0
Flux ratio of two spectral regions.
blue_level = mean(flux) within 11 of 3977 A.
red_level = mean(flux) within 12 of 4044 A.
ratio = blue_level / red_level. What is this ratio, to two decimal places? 1.02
